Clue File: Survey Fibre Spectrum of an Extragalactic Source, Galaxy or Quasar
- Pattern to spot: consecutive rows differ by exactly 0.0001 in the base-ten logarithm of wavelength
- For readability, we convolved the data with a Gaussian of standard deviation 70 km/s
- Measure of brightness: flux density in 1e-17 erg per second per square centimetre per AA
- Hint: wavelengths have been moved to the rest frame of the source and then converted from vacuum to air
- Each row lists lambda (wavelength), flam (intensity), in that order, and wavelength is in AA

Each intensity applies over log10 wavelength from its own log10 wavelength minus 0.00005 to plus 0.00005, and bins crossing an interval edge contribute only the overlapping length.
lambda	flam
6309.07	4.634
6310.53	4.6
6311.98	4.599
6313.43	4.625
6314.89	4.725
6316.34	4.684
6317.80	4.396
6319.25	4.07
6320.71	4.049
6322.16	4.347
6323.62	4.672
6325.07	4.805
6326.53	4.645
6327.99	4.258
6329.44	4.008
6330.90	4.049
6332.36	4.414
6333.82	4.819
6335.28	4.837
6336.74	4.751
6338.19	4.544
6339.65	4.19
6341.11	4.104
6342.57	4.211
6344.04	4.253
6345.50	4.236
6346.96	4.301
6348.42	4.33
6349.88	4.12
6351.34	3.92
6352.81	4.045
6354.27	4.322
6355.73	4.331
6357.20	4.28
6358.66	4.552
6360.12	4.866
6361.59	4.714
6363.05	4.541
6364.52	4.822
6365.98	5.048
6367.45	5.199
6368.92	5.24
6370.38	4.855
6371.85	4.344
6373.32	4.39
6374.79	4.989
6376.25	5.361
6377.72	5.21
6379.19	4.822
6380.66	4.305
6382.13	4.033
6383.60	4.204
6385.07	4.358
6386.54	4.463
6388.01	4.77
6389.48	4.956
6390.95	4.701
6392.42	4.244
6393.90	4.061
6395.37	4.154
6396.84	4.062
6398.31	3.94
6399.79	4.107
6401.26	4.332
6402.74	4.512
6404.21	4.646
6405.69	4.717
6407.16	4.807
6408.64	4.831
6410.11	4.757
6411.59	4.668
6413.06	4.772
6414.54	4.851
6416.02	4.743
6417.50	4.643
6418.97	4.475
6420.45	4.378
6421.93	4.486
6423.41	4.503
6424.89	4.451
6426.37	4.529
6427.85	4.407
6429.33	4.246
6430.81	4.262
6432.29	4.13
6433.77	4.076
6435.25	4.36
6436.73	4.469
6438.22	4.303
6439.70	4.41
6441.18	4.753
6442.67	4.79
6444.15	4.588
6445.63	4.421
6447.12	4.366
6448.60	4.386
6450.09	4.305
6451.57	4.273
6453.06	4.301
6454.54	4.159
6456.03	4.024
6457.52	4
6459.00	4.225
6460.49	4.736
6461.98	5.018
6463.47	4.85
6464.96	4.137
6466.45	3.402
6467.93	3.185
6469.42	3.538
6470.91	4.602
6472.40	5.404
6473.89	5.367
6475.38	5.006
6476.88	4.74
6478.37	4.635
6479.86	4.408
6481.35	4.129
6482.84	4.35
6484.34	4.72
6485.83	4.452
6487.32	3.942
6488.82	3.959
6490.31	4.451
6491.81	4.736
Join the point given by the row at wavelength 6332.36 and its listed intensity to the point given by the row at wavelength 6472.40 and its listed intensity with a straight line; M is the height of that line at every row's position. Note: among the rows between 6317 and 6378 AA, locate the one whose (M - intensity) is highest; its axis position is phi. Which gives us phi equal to 6351.34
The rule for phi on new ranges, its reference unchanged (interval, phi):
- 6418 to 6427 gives 6420.45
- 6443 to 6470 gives 6467.93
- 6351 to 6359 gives 6351.34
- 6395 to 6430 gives 6398.31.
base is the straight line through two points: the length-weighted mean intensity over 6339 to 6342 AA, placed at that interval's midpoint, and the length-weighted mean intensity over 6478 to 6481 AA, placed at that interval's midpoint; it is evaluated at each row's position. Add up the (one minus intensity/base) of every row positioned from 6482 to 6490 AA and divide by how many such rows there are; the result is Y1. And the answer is 0.04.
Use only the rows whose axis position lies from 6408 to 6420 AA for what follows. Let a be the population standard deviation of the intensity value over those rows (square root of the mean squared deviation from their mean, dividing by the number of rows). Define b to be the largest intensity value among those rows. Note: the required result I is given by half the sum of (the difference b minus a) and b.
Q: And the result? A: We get 4.79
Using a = 0.11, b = 4.851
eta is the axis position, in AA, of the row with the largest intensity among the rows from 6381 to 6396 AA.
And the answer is 6389.48 AA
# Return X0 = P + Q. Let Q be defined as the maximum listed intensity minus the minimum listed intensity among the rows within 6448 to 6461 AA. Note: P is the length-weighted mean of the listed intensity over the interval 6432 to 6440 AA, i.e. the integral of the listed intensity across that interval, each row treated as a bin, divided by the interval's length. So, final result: 5.0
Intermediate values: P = 4.29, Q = 0.7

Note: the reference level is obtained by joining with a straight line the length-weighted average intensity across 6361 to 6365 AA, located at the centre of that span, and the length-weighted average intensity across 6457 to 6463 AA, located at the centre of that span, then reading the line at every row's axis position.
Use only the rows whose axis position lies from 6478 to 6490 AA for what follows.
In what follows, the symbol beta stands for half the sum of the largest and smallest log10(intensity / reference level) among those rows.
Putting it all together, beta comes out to -0.017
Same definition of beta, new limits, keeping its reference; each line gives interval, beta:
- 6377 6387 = -0.007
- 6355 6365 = -0.012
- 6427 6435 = -0.033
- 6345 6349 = -0.041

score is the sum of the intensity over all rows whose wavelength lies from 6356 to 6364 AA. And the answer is 23.0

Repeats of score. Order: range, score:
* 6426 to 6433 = 21.6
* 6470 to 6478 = 25.1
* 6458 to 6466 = 23.0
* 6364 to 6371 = 25.2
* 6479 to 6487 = 22.1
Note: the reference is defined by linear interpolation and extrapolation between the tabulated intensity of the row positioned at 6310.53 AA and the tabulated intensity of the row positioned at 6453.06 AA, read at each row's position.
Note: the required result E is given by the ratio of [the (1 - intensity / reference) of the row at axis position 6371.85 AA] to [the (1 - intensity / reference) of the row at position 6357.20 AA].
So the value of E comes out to 0.6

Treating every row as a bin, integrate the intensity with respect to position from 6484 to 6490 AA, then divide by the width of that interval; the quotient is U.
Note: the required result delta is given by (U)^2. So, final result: 18.1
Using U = 4.25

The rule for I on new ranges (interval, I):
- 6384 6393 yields 4.83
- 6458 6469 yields 4.69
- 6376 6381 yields 5.16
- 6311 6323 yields 4.60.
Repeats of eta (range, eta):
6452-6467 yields 6461.98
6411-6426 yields 6414.54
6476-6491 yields 6476.88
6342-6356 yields 6355.73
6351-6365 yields 6360.12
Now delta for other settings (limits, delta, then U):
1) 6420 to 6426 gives 19.9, 4.46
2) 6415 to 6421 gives 21.0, 4.58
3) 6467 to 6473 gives 17.1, 4.13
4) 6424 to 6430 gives 19.5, 4.41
